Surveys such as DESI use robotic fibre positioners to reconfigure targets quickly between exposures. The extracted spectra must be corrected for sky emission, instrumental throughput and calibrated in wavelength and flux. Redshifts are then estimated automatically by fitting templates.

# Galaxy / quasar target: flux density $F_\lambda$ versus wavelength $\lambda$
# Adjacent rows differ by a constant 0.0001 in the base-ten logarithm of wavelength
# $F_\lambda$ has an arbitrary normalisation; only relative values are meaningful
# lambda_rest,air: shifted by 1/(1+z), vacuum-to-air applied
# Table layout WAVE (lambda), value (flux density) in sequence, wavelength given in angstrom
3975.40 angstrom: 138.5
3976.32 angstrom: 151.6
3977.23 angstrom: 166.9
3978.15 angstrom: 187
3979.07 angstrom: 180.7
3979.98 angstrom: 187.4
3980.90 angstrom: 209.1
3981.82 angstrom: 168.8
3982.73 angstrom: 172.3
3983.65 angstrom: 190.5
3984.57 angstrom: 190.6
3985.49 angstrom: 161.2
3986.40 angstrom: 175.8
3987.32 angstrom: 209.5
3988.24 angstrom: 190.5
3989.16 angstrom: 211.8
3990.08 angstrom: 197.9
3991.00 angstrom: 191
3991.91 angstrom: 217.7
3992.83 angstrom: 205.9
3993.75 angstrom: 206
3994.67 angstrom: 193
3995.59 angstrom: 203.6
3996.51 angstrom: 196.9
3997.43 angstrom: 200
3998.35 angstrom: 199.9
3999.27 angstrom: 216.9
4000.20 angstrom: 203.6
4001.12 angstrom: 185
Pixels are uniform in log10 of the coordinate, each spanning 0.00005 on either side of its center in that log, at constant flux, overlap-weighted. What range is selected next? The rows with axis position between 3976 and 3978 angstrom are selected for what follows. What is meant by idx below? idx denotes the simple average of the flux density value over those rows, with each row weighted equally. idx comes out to 159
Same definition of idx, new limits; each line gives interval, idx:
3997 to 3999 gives 200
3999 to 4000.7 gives 210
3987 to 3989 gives 200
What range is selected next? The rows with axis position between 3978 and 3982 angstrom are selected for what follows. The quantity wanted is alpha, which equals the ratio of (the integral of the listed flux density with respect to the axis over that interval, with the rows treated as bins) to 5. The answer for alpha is 150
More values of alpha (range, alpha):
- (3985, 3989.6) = 175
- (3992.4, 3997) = 185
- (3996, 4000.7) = 191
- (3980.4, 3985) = 171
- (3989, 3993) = 164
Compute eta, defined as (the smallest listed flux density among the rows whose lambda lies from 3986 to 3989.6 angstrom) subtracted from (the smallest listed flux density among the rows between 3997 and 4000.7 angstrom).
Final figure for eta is 24.1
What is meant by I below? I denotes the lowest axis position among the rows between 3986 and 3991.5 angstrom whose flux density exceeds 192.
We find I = 3987.32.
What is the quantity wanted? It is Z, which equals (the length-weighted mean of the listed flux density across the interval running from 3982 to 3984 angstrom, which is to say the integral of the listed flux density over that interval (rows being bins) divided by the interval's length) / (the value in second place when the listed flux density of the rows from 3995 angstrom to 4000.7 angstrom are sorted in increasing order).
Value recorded 0.90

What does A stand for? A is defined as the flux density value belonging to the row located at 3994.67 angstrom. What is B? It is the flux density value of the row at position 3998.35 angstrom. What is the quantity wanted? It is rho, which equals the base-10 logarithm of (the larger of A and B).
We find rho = 2.30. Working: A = 193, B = 199.9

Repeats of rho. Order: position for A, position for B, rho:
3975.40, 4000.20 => 2.31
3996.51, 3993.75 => 2.31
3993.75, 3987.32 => 2.32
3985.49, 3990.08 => 2.30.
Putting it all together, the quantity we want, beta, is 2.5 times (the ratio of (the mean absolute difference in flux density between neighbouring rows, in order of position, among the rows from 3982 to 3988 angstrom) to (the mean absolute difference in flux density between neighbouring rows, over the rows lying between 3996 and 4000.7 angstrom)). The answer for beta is 6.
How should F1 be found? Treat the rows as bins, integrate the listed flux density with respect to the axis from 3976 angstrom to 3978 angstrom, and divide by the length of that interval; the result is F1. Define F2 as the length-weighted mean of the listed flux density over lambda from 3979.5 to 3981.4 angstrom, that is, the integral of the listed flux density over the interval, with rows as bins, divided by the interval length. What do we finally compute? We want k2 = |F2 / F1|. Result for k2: 1.20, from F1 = 164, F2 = 197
